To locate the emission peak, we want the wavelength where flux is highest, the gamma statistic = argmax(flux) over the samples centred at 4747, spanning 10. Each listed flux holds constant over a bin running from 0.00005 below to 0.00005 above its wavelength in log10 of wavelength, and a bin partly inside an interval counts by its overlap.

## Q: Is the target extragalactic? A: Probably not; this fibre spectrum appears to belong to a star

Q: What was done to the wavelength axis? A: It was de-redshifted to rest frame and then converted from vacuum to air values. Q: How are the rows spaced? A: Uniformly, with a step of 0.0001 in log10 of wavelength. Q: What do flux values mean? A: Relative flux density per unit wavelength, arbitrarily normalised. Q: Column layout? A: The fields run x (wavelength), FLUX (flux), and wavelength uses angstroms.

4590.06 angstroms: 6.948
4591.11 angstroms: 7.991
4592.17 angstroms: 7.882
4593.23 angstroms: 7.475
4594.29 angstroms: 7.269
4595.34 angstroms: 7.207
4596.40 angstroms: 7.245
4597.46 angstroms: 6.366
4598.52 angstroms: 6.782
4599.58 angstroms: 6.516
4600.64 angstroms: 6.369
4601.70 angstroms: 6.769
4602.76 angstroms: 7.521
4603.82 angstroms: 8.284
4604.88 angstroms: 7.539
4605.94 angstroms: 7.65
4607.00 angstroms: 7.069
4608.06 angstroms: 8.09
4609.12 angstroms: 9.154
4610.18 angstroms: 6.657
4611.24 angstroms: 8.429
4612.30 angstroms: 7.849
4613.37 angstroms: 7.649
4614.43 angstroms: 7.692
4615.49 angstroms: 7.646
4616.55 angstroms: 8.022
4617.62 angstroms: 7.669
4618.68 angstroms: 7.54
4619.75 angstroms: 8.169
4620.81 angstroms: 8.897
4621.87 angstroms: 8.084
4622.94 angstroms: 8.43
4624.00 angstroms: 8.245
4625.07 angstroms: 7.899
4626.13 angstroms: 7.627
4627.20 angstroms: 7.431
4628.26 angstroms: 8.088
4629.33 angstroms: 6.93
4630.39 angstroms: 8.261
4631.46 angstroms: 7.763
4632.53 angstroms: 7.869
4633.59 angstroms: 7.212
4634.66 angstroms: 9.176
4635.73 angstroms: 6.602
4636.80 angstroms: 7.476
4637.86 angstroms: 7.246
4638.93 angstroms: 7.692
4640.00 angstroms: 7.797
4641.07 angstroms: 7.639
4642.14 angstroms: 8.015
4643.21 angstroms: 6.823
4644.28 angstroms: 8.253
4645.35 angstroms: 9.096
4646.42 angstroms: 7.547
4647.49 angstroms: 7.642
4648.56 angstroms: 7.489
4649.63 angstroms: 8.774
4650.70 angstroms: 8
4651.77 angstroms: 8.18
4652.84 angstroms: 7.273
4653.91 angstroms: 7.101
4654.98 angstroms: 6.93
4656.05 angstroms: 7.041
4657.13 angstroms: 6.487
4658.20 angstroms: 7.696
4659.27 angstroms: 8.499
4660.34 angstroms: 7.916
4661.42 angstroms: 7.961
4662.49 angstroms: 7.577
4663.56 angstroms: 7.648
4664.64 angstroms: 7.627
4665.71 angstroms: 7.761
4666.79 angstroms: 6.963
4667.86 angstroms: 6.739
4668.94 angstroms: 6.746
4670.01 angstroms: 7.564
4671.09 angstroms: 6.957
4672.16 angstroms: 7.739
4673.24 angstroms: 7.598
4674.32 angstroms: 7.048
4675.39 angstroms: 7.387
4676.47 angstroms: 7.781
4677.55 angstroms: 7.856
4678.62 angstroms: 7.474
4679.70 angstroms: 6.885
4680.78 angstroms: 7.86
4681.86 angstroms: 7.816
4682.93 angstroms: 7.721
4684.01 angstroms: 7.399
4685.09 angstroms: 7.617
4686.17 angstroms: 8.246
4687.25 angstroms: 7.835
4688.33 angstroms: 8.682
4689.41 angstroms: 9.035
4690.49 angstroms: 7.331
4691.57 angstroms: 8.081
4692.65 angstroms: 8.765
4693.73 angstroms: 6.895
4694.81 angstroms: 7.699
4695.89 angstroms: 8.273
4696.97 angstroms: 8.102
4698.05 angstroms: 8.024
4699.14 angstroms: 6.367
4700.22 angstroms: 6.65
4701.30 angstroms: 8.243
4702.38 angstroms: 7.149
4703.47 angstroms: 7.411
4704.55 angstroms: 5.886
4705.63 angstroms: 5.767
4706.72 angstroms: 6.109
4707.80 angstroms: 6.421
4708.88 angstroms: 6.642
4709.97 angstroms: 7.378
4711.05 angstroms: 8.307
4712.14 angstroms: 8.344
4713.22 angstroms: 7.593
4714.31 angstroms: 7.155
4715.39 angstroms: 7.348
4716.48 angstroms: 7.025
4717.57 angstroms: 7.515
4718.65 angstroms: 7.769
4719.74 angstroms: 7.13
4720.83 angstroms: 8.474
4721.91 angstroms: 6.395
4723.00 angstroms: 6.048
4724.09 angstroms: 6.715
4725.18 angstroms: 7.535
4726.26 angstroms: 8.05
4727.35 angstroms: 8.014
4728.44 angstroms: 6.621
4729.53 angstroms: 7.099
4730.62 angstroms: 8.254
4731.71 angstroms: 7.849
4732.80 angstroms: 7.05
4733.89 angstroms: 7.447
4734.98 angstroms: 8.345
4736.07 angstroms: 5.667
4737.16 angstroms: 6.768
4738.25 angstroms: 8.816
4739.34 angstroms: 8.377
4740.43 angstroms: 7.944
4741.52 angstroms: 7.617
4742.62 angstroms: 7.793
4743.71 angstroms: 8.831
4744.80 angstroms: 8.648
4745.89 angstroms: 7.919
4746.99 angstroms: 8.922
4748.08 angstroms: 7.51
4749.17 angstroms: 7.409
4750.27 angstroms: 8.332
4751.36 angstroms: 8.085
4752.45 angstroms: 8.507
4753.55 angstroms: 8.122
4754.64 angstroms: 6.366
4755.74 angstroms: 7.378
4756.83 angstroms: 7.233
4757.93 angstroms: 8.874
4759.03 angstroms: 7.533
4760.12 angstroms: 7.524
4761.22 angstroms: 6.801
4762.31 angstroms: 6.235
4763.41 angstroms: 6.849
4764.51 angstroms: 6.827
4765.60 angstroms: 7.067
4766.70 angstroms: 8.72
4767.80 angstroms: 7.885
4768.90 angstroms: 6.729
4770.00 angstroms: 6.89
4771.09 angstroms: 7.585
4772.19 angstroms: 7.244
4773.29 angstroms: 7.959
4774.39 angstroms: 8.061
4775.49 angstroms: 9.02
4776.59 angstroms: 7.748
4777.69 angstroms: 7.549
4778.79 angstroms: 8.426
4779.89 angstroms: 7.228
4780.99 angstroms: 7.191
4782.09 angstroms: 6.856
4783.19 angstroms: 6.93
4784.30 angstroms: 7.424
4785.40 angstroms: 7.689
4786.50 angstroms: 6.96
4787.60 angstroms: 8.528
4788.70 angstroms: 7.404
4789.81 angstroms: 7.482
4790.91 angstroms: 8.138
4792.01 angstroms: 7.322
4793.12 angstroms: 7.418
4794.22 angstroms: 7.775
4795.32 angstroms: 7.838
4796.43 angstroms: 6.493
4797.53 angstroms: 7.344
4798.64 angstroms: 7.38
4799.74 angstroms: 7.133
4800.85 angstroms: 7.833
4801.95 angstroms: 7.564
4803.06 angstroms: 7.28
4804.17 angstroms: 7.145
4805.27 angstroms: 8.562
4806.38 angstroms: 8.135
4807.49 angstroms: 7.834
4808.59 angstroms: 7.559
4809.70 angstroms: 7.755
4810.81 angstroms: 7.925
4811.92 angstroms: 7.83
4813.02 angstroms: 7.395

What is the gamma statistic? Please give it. 4746.99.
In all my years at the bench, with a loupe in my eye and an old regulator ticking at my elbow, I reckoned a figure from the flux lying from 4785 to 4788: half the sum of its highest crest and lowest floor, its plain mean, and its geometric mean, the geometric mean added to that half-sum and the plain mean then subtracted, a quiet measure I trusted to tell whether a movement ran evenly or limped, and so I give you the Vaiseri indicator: 7.7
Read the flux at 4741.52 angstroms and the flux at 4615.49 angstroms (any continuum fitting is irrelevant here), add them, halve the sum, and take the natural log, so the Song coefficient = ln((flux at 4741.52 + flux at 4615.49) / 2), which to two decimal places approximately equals 2.03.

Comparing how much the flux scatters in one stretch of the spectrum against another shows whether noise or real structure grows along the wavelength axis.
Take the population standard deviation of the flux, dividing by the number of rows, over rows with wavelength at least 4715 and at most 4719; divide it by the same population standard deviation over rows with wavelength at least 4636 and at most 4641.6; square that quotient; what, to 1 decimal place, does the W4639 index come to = 2.0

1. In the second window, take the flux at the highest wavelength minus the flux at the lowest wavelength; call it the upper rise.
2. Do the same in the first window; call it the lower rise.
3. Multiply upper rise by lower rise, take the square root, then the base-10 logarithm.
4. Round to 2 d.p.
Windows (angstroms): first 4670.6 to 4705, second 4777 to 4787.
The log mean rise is -0.10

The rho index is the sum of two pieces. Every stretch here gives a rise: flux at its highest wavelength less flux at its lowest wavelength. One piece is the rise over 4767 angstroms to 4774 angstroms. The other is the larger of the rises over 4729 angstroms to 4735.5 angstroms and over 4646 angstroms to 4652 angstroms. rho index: 1.3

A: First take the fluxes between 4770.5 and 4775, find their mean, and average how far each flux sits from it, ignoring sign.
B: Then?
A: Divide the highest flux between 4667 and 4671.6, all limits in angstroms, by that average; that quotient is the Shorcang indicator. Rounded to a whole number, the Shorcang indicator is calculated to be 25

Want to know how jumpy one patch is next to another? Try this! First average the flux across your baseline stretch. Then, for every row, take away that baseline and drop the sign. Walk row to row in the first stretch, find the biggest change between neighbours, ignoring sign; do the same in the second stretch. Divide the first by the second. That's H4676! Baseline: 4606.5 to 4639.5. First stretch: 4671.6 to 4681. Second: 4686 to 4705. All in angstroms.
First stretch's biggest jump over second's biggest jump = 0.59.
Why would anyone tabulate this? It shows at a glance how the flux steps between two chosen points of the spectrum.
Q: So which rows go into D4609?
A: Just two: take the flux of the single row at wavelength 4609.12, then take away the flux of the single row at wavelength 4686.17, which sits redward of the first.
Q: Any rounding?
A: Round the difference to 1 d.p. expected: 0.9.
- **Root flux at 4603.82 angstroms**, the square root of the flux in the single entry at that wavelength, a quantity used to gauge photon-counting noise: 2.88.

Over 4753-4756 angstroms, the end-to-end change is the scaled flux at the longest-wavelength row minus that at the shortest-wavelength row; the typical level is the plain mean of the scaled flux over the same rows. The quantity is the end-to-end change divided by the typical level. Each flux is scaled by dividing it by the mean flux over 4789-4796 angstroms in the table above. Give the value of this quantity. -0.10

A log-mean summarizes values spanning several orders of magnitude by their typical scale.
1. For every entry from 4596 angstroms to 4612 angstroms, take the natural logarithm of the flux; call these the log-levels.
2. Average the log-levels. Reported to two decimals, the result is 1.99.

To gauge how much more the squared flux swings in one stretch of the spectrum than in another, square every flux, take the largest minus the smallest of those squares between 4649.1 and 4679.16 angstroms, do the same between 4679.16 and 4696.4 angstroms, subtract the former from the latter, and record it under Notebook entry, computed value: -0.7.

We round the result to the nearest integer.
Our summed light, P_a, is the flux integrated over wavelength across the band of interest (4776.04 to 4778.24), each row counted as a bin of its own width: 17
